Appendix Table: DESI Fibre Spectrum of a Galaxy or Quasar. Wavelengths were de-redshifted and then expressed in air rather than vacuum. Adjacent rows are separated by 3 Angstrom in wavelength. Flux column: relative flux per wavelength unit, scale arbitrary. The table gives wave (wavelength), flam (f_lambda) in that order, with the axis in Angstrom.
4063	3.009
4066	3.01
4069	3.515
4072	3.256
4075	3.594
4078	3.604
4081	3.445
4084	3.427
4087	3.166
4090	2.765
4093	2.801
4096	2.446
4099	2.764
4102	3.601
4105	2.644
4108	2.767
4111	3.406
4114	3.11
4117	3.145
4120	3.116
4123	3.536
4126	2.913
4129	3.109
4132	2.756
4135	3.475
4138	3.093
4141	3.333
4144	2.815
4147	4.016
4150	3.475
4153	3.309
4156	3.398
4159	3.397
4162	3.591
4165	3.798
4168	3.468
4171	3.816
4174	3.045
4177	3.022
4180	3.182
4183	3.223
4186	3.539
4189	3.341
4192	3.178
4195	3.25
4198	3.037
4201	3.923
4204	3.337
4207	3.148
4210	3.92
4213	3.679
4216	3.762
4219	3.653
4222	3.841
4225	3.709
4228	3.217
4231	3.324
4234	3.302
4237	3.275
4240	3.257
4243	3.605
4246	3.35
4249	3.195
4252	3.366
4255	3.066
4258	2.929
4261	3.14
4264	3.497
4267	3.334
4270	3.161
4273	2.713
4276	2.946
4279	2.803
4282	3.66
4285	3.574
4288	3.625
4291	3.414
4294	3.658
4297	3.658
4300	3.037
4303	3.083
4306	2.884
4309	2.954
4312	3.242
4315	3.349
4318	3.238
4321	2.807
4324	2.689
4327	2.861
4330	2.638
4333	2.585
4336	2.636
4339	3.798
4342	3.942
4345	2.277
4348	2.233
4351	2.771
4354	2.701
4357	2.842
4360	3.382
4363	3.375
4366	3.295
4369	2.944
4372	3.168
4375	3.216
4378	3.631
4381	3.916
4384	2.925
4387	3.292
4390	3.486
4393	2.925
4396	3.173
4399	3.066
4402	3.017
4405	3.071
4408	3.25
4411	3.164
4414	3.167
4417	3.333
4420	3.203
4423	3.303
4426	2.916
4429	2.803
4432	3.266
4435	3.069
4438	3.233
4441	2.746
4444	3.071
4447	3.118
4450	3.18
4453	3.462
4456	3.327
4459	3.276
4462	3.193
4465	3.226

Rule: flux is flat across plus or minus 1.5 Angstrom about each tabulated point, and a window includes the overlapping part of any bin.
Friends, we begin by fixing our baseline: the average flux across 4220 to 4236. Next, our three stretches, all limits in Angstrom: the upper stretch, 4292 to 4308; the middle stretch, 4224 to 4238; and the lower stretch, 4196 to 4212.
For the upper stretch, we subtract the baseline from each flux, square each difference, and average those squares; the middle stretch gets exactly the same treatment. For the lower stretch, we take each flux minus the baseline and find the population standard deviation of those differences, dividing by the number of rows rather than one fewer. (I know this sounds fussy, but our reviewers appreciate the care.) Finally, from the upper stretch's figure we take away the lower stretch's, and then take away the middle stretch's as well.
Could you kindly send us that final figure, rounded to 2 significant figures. -0.27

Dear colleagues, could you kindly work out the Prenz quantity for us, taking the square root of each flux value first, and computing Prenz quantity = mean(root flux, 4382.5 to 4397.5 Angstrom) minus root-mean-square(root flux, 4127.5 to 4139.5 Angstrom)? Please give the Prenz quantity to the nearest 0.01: 0.01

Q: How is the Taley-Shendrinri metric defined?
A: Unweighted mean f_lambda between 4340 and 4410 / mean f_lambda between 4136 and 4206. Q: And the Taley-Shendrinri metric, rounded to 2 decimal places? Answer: 0.93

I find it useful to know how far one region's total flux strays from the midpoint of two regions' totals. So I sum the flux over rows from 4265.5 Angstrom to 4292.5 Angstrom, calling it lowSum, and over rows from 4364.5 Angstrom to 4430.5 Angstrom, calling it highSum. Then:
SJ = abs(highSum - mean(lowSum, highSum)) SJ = 20.5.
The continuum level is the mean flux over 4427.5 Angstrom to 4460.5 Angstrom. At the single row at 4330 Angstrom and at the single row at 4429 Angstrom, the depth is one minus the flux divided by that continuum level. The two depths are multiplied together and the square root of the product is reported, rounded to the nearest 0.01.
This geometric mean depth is 0.13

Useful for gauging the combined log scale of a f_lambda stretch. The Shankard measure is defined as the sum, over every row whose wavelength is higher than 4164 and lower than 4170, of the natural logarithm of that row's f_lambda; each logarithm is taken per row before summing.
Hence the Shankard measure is 2.58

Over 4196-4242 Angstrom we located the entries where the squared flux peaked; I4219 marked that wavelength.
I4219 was 4201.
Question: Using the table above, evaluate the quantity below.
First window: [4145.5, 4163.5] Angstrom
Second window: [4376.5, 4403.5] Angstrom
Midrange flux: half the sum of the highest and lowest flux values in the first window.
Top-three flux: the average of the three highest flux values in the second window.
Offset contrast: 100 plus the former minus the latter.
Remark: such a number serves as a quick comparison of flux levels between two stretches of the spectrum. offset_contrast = 100.0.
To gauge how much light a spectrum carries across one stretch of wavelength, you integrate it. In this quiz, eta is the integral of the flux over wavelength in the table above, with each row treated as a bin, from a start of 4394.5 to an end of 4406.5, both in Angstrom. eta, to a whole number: 37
